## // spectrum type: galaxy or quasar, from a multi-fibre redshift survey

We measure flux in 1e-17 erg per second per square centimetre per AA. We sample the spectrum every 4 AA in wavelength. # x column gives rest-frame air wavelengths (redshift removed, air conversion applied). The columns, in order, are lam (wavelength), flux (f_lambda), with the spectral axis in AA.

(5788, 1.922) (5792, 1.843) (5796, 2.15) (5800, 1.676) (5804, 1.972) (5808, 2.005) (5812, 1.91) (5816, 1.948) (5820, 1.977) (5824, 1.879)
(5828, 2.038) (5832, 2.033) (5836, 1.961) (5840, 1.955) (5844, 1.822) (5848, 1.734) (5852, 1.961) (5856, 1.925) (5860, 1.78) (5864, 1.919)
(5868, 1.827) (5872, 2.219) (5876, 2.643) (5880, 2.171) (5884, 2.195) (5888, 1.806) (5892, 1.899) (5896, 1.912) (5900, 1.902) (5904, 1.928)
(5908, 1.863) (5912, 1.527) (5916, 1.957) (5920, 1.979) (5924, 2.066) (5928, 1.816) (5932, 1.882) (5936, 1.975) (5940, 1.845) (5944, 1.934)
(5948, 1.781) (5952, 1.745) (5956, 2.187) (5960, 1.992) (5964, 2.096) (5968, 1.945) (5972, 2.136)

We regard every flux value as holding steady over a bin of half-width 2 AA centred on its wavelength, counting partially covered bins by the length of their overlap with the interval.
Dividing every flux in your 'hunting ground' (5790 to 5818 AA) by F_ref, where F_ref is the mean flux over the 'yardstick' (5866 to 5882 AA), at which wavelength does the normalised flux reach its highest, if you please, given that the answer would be 5796 AA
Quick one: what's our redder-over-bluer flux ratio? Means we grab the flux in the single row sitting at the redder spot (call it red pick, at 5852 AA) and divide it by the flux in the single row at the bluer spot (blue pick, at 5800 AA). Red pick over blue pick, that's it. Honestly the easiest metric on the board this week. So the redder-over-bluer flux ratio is 1.17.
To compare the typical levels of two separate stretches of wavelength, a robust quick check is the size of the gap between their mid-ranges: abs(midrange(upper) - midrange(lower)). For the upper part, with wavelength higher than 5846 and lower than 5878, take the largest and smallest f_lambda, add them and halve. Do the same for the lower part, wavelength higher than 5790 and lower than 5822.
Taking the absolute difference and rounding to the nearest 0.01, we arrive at 0.28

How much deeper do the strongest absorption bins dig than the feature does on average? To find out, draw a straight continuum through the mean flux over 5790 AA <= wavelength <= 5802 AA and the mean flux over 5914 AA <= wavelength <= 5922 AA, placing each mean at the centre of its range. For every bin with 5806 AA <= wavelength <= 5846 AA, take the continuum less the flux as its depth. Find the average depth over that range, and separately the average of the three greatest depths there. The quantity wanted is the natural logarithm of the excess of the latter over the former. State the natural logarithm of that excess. -2.5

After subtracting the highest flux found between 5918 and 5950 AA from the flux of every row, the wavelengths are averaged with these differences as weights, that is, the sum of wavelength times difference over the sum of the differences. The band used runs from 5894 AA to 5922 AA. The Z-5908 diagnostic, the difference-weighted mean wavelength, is 5908.3 AA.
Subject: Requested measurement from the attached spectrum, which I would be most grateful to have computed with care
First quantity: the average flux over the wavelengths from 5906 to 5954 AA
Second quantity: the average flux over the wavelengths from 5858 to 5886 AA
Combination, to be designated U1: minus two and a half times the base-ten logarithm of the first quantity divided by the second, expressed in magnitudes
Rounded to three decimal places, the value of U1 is 0.133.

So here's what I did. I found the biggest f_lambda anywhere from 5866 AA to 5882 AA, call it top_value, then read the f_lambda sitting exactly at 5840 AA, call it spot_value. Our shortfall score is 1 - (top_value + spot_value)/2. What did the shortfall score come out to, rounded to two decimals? -1.30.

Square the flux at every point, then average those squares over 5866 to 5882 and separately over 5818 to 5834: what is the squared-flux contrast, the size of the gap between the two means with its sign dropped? 1.1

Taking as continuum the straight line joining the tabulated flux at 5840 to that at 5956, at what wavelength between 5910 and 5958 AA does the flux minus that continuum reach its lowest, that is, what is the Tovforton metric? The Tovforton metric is 5912 AA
